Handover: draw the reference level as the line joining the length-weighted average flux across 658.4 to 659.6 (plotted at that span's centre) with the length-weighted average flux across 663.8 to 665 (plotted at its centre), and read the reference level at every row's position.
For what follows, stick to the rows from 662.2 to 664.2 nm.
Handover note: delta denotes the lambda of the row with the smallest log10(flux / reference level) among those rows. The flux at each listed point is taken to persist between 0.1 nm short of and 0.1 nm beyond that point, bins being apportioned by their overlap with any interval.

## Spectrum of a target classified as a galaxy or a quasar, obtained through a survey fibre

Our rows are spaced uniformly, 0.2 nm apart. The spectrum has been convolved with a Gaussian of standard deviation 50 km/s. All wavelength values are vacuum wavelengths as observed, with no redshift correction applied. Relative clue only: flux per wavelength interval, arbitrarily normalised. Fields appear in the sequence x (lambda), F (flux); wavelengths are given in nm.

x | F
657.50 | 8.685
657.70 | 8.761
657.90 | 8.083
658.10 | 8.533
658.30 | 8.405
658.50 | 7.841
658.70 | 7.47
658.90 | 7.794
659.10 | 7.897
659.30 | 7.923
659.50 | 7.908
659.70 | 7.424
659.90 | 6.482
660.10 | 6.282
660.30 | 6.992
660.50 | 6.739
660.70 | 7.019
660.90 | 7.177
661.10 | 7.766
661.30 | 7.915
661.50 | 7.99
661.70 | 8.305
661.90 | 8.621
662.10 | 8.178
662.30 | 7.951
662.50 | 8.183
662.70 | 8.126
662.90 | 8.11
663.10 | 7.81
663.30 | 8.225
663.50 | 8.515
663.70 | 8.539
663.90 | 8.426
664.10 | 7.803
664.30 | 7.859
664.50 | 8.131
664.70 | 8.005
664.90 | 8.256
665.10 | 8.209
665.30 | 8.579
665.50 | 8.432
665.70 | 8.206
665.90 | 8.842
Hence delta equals 664.10 nm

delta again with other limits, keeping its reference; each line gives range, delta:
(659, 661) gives 660.10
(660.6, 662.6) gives 660.70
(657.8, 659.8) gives 659.70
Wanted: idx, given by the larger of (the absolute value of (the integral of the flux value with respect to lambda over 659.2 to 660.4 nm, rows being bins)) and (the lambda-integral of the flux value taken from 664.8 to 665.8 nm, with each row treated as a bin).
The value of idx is 9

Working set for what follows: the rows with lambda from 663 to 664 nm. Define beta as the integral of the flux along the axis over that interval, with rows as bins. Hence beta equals 8.30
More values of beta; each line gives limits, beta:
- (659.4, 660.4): 7.02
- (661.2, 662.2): 8.20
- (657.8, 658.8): 8.07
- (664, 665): 8.01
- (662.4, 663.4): 8.09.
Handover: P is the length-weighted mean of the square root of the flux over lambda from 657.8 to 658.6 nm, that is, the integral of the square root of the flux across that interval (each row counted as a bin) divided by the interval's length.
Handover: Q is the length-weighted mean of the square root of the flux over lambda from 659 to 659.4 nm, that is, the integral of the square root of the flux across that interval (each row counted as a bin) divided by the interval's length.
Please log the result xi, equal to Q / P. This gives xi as 0.98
